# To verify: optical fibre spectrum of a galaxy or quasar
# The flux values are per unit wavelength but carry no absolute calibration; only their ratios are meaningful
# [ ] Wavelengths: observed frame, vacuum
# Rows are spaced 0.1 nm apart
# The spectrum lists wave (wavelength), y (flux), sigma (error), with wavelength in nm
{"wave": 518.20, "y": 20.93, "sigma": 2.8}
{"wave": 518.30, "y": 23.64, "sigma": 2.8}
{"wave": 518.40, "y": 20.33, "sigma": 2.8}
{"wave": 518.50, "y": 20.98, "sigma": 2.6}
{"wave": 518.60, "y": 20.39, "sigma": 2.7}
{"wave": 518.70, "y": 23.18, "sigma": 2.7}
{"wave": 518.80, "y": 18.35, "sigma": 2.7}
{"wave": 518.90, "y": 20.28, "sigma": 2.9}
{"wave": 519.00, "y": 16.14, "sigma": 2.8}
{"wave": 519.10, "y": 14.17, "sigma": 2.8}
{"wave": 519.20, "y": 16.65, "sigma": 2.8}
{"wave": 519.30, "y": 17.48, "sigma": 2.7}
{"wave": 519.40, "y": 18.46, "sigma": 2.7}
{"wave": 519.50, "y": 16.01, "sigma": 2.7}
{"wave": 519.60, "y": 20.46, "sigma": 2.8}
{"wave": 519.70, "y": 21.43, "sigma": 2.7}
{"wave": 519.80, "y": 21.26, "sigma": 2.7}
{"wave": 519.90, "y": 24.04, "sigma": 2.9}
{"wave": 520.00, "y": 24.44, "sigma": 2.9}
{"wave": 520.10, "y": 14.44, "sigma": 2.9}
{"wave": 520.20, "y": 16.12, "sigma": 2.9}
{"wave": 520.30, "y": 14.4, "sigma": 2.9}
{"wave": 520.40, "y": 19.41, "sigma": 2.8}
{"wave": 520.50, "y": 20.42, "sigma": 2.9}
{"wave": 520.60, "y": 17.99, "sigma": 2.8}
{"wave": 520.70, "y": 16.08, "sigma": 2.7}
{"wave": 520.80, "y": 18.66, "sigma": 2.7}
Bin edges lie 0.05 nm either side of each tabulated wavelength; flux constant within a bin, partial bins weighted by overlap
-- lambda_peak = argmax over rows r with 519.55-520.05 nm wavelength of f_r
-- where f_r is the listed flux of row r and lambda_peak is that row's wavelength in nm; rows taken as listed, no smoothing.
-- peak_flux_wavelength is 520.00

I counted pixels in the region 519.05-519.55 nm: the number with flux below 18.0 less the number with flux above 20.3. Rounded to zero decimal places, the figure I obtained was 4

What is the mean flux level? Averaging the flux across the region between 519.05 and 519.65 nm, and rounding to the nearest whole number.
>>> 17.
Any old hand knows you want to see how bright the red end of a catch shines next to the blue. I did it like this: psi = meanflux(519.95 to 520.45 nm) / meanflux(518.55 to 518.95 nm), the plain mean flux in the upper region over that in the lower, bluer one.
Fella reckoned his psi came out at 0.86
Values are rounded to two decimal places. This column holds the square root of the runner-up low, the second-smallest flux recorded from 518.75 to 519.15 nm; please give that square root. 4.02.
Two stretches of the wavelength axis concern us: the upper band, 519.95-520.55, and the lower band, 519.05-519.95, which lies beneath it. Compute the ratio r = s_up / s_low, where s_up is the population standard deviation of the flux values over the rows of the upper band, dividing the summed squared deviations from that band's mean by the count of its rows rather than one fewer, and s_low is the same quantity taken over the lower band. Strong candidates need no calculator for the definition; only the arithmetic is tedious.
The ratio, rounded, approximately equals 1.22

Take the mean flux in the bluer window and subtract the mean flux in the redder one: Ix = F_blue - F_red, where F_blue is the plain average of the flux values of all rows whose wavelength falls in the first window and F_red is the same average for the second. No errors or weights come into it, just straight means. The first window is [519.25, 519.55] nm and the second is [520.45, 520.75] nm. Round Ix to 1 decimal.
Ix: -0.8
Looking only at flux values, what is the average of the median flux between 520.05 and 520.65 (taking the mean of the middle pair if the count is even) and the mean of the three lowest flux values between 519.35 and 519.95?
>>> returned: 17.7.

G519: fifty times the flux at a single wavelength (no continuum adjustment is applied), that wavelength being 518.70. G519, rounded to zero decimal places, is 1159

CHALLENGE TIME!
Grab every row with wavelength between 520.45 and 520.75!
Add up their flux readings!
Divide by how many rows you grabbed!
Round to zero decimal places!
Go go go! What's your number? 18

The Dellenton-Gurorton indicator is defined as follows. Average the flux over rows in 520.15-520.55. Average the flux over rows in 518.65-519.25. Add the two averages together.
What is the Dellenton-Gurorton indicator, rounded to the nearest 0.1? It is 35.7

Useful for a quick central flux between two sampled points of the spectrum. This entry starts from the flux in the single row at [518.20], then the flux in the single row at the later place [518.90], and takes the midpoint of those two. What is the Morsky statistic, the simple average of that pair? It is 20.6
